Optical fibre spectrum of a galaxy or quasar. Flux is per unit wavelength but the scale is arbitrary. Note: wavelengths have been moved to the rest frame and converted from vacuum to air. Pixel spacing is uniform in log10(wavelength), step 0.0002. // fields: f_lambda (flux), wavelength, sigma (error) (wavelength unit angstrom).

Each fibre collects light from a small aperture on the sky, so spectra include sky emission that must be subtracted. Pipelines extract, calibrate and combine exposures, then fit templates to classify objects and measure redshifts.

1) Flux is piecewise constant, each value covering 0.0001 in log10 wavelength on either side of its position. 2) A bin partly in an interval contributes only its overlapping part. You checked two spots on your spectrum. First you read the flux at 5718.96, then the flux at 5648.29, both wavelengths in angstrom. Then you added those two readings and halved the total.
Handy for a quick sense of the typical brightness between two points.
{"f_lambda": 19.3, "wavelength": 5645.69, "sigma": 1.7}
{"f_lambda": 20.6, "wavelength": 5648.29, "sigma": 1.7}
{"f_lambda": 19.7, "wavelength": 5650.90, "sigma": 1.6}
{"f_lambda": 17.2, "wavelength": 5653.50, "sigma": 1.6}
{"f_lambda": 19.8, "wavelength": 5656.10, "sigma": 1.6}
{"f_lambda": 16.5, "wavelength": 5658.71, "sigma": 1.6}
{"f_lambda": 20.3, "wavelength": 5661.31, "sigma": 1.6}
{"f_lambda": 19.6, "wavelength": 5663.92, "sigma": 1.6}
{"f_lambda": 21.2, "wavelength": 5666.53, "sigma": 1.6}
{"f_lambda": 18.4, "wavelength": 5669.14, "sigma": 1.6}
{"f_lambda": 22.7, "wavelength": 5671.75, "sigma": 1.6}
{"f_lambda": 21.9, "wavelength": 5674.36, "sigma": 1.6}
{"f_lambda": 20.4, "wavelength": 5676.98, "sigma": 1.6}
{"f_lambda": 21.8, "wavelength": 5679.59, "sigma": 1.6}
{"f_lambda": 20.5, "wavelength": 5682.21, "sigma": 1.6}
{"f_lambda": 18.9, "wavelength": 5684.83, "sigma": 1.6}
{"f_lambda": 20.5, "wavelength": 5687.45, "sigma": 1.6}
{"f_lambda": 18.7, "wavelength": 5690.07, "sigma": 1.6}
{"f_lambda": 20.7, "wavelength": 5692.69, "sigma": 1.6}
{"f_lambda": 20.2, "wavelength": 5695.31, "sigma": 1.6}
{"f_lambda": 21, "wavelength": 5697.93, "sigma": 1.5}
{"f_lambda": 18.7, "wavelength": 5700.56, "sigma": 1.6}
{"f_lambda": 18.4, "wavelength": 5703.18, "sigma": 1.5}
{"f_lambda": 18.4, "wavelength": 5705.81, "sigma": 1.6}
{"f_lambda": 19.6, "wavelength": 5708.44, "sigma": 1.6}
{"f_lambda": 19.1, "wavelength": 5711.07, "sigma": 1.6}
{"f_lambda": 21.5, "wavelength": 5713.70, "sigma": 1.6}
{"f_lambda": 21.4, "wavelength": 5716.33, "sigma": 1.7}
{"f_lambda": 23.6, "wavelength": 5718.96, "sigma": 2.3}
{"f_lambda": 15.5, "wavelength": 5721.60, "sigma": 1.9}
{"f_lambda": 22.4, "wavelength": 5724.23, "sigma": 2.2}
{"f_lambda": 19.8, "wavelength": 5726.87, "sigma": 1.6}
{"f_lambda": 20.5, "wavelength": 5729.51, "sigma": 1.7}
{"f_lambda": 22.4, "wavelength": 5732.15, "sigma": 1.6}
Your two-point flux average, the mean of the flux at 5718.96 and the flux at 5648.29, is 22.1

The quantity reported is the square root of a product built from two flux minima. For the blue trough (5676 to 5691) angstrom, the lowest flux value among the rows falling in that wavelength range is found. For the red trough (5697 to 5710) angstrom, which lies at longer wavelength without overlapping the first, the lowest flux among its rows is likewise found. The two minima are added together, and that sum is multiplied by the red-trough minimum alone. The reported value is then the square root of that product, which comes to 26.13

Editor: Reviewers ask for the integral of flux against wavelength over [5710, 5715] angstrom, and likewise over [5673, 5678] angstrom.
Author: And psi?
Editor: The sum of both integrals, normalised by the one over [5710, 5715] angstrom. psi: 2.04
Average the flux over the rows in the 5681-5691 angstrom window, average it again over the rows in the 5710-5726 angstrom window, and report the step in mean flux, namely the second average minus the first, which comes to 0.9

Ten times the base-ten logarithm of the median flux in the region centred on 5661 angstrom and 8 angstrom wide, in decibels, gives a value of 12.9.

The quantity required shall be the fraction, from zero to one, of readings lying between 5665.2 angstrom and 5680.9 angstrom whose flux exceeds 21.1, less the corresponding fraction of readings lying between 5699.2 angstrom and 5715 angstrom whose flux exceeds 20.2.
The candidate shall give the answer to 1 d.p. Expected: 0.5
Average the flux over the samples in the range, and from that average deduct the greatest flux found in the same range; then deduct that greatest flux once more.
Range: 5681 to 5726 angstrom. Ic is -27.3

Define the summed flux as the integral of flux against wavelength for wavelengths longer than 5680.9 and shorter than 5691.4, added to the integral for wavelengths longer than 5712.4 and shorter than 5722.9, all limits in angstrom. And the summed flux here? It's 422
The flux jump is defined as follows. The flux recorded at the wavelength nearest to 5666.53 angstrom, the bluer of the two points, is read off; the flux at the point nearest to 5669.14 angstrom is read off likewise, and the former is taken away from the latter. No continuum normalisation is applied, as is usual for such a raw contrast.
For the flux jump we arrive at -2.8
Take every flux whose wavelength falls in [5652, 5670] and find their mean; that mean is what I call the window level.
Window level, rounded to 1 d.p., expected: 19.0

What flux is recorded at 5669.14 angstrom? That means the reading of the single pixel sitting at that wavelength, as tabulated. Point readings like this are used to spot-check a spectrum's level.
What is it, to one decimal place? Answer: 18.4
